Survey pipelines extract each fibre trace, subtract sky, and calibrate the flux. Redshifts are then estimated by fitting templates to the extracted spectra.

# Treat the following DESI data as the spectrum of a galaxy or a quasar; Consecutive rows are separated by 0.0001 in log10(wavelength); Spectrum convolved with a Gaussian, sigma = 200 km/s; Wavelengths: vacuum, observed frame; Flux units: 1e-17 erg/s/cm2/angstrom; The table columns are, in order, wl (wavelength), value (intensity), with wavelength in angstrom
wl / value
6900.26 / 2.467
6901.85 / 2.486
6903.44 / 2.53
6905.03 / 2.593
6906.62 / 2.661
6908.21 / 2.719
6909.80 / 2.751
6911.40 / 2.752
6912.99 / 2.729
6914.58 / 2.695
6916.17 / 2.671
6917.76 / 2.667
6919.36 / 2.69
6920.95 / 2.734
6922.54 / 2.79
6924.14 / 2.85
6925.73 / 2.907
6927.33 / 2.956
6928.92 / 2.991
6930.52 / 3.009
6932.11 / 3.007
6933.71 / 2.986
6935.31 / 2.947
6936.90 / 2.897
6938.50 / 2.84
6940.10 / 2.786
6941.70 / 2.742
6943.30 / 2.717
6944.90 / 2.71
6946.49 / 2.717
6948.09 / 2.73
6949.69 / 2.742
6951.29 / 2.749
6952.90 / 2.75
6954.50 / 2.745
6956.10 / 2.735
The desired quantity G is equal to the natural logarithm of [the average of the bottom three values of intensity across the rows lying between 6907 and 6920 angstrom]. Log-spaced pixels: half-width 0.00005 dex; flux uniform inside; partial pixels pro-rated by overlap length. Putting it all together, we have 0.98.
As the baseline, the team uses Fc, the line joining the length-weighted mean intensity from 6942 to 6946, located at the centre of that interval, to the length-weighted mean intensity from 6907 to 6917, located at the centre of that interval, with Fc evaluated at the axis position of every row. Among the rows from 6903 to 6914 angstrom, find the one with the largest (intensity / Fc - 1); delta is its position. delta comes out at 6911.40 angstrom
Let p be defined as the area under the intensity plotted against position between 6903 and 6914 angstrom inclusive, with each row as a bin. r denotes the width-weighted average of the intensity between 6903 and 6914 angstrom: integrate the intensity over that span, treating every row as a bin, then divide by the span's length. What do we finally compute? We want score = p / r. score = 11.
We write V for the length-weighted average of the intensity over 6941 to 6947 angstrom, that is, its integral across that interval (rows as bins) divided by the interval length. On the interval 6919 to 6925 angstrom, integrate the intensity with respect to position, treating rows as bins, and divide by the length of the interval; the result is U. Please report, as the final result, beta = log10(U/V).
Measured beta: 0.01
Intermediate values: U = 2.776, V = 2.72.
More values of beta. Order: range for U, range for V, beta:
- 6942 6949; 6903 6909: 0.01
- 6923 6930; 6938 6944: 0.02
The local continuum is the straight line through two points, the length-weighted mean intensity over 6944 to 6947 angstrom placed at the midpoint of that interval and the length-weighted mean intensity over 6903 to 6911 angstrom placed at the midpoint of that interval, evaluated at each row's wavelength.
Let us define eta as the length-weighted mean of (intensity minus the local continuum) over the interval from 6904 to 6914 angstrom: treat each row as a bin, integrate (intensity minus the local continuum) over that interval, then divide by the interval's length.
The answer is 0.03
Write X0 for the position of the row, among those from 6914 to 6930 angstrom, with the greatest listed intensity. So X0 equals 6928.92 angstrom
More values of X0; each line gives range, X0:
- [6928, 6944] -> 6930.52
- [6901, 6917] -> 6911.40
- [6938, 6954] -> 6938.50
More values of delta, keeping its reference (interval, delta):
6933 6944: 6933.71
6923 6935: 6930.52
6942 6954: 6952.90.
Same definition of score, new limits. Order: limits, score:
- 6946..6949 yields 3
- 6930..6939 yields 9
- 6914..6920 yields 6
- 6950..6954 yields 4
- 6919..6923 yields 4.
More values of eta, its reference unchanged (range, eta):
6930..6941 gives 0.22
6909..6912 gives 0.09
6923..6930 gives 0.23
